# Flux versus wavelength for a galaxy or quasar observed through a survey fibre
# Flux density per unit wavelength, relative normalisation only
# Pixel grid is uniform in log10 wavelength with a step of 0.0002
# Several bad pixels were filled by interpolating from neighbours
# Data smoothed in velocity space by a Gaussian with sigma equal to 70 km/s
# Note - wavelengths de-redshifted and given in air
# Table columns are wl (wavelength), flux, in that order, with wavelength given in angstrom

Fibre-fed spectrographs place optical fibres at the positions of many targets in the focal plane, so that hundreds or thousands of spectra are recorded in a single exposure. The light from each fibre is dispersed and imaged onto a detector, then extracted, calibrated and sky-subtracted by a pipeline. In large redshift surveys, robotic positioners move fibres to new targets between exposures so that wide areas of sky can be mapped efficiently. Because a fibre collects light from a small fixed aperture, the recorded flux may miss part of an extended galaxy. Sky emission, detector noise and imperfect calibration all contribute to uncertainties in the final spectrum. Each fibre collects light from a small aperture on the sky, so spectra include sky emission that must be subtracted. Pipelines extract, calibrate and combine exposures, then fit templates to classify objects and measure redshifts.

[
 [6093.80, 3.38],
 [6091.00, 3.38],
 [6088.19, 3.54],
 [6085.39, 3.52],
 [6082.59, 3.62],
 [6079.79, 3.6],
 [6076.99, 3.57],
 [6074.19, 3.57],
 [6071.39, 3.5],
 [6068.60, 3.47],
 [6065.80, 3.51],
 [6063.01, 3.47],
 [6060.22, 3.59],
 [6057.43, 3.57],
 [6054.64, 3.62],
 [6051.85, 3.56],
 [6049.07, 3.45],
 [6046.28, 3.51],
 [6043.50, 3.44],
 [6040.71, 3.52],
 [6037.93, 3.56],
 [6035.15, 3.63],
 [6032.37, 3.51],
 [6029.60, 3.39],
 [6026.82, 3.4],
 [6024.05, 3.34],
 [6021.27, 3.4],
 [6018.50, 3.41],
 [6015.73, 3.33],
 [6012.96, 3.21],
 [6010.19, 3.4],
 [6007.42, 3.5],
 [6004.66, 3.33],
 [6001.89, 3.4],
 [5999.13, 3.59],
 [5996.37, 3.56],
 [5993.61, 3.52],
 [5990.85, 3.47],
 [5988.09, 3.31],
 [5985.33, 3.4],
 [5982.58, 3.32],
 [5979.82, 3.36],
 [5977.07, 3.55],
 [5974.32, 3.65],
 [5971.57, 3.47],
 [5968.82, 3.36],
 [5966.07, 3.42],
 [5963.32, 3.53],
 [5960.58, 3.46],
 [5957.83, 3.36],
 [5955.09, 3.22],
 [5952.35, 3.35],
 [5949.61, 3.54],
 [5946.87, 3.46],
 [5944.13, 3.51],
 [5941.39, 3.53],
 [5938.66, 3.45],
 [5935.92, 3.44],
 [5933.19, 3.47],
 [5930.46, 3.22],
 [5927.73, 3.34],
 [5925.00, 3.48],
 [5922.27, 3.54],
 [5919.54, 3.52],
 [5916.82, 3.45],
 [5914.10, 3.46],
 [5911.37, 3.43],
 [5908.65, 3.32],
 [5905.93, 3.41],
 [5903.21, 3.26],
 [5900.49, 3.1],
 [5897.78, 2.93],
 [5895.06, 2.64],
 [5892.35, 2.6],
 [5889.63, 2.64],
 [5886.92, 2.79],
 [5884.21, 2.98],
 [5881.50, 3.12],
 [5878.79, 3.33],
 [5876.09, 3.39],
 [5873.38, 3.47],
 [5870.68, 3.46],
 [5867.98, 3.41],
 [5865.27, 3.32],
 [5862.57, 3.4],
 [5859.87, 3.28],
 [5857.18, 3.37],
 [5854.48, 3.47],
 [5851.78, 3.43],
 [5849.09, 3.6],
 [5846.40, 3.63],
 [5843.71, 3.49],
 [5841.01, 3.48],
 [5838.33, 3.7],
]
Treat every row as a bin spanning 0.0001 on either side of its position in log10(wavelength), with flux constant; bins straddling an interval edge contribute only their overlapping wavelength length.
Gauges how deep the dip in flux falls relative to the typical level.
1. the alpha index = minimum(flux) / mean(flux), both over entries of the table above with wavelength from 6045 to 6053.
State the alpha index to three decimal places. 0.984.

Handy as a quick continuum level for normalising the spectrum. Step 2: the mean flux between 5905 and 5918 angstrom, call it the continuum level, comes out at 3.41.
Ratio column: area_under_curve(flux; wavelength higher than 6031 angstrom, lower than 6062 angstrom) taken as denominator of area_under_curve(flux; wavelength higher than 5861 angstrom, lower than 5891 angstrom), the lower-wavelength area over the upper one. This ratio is 0.88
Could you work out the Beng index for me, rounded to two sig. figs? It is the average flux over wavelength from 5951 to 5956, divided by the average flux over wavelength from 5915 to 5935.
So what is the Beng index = 0.96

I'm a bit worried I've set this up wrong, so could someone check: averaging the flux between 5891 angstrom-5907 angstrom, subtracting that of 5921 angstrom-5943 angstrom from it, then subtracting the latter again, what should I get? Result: -3.88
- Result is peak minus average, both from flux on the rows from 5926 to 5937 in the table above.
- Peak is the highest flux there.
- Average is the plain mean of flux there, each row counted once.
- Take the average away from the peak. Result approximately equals 0.10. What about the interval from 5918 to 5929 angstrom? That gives 0.07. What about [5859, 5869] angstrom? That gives 0.06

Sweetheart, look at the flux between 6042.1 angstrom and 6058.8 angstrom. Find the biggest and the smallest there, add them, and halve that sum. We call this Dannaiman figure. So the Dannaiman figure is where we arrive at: 3.53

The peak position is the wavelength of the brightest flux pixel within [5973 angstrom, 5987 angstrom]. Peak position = 5974.32 angstrom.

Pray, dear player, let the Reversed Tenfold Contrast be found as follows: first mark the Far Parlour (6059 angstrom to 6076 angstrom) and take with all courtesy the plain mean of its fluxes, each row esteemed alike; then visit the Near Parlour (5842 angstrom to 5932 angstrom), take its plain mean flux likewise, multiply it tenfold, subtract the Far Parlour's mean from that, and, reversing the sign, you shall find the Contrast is -29.3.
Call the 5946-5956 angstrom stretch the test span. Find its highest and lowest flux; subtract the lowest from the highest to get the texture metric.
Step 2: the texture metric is 0.32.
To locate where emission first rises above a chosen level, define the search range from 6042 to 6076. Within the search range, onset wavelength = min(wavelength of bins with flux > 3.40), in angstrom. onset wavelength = 6043.50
